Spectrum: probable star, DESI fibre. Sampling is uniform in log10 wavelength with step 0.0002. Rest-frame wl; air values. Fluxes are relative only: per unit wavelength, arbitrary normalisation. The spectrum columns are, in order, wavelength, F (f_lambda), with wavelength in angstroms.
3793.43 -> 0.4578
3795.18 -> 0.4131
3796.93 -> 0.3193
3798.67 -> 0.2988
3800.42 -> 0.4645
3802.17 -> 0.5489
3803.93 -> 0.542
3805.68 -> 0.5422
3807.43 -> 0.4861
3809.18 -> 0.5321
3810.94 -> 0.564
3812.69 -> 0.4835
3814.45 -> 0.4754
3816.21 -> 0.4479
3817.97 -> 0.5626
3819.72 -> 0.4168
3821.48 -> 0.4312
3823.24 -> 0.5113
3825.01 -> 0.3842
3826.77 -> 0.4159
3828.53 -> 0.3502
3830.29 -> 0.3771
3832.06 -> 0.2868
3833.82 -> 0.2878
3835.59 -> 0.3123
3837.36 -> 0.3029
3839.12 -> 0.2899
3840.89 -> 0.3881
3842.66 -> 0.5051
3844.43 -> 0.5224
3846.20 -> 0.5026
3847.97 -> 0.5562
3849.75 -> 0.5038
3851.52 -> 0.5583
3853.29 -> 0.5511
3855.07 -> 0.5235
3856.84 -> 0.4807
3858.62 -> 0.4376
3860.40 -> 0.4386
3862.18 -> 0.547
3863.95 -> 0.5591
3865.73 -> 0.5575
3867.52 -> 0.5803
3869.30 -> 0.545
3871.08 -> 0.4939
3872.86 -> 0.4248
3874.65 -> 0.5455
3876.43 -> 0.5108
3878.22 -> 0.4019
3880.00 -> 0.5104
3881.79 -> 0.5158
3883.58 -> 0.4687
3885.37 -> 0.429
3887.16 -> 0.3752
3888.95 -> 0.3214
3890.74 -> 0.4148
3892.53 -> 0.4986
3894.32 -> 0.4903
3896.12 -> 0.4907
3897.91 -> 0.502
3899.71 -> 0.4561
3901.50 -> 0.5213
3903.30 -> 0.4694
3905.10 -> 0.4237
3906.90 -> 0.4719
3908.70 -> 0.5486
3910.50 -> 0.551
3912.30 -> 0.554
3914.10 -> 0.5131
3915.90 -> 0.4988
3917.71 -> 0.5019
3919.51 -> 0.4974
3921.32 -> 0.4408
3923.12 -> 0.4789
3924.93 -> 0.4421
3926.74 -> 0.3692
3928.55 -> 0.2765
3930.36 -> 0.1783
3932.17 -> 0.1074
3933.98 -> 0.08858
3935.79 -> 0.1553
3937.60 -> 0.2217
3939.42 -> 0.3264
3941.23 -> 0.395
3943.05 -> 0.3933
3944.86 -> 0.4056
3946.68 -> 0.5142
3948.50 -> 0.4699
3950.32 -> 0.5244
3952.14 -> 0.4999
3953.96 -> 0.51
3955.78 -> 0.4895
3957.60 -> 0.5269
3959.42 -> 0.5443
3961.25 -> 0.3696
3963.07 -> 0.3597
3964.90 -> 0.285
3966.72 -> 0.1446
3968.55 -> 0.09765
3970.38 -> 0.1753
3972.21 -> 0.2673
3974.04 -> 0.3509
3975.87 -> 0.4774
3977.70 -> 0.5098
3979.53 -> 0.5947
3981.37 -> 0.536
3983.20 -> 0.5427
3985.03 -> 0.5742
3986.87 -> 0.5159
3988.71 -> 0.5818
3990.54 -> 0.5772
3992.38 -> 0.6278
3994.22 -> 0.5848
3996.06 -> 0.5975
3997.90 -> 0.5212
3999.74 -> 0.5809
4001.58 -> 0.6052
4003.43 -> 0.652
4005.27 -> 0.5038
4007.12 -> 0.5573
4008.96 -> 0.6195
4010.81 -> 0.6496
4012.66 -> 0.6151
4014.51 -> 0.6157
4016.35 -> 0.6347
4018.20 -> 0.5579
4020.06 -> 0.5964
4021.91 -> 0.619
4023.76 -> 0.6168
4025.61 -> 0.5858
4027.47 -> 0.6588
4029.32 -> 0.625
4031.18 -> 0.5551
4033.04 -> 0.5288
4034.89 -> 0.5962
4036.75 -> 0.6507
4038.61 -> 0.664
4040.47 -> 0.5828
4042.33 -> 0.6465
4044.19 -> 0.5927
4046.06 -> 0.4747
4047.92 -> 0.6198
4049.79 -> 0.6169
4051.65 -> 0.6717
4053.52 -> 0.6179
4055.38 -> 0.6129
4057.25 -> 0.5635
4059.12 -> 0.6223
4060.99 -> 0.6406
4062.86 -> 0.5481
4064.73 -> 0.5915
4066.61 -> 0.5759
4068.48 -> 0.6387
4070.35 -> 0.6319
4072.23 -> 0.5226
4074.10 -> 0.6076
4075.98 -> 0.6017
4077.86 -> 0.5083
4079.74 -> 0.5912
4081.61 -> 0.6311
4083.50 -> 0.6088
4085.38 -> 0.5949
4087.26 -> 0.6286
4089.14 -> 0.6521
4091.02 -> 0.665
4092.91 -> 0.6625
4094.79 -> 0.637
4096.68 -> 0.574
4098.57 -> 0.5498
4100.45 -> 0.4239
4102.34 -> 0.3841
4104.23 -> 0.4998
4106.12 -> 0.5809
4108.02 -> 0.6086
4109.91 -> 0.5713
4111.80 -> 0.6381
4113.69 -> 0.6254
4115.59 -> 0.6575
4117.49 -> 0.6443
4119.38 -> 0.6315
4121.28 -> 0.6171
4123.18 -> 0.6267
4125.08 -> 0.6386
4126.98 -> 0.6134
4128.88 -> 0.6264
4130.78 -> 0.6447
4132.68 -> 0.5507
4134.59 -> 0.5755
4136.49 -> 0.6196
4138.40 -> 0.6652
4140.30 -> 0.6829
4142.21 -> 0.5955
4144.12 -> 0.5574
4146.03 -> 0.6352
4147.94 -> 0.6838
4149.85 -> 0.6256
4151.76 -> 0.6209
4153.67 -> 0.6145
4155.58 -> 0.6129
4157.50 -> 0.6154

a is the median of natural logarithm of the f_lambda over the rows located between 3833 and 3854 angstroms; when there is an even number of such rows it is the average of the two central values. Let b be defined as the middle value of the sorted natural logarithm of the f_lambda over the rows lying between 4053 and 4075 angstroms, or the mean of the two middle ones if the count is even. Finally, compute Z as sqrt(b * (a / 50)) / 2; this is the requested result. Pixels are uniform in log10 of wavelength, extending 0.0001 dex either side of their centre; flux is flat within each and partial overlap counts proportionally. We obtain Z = 0.0412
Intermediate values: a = -0.69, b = -0.49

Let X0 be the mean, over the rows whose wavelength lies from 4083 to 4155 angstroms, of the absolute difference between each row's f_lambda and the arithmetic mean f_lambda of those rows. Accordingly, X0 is 0.04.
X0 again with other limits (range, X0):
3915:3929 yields 0.06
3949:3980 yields 0.13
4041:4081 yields 0.04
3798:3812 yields 0.06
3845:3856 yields 0.02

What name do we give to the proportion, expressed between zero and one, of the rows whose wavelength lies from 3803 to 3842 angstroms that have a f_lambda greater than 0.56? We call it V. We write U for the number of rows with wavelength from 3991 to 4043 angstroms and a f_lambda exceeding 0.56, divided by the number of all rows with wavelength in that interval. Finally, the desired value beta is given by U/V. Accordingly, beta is 9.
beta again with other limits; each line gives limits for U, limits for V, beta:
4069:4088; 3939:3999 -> 4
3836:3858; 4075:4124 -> 0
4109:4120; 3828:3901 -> 41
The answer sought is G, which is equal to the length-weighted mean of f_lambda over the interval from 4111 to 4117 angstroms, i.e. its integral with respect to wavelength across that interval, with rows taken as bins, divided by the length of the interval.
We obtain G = 0.64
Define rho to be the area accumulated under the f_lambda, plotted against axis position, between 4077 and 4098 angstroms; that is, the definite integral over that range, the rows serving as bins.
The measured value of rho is 12.9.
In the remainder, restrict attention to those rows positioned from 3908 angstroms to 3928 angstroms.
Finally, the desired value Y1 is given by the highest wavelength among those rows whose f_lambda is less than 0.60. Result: 3926.74 angstroms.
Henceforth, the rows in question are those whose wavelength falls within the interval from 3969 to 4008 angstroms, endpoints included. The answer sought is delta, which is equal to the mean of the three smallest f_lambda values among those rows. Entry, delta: 0.26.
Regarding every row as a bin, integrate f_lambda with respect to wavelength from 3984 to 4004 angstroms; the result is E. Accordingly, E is 11.6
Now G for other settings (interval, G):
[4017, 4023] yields 0.59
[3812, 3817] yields 0.47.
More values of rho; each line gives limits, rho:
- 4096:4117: 11.7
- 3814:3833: 8.0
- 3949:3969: 8.1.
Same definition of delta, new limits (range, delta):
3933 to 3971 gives 0.11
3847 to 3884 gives 0.42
